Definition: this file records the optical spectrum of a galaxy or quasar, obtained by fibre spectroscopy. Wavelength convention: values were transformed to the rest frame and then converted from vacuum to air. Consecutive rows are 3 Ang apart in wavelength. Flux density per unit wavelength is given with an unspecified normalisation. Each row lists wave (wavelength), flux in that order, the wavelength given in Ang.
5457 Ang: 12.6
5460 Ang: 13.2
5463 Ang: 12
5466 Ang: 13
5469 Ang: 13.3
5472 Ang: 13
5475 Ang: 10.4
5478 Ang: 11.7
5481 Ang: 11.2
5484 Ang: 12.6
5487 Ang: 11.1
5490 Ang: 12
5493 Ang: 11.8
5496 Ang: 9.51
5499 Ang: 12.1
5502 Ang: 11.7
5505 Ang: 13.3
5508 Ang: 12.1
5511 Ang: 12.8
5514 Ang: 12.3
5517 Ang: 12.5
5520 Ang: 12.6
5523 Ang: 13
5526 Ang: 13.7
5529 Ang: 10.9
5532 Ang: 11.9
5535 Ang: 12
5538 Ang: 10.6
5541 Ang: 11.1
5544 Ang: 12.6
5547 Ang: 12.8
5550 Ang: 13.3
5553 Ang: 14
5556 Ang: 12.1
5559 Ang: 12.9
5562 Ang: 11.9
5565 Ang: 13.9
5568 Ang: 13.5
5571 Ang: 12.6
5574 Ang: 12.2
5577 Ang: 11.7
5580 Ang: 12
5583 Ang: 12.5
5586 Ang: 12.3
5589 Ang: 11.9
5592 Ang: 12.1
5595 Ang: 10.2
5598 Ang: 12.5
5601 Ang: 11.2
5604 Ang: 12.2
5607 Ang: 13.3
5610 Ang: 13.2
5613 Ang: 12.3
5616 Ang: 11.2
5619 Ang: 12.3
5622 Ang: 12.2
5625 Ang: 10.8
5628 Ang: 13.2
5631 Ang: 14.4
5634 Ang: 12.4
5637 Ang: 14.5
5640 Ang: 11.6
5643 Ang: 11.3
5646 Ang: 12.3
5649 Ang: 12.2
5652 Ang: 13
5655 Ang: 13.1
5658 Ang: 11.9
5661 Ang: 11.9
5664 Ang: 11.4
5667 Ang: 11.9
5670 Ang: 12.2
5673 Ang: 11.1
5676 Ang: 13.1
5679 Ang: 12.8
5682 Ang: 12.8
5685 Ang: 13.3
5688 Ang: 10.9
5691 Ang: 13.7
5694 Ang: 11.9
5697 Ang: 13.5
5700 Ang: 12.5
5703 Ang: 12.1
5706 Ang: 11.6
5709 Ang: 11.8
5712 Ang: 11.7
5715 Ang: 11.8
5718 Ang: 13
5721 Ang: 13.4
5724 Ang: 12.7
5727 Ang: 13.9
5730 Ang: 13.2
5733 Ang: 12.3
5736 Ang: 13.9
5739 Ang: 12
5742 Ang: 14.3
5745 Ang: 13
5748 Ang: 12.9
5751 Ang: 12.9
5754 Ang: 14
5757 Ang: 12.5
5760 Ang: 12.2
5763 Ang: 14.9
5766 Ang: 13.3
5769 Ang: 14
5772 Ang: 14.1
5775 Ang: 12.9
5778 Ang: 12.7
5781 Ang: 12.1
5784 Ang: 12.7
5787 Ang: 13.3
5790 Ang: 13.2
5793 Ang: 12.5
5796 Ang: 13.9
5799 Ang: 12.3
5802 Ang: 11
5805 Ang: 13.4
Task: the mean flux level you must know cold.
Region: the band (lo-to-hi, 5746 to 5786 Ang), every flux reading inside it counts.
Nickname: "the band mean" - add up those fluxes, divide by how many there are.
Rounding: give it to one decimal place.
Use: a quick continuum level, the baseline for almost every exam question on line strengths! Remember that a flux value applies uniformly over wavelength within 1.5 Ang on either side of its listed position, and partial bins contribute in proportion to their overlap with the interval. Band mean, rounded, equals 13.2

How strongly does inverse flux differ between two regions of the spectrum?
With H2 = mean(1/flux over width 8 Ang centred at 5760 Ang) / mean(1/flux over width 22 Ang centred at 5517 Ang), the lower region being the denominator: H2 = 0.97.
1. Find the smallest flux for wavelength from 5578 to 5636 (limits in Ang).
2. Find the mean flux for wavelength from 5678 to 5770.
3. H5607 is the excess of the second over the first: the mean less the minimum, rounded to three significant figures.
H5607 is 2.66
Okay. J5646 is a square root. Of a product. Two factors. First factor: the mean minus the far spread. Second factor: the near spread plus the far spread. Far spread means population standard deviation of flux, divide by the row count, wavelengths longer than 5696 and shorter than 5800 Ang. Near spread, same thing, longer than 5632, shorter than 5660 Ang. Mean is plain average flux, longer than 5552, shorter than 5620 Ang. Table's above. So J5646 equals 4.45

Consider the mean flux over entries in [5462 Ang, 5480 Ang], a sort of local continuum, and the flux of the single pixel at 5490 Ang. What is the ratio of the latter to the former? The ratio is 0.98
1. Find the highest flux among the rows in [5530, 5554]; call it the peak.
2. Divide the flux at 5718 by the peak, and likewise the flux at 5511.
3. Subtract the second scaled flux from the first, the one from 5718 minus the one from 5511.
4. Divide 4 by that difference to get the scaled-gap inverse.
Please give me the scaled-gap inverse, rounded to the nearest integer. 280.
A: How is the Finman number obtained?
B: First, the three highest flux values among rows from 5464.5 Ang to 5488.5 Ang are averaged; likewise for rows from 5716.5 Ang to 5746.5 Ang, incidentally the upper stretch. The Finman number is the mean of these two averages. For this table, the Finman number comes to 13.6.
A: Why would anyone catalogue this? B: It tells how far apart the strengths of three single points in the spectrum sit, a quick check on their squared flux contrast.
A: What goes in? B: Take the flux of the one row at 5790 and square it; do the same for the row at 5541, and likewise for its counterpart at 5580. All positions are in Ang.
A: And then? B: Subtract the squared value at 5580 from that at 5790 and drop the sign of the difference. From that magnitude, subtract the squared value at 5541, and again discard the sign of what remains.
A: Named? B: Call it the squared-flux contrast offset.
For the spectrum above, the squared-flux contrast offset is 93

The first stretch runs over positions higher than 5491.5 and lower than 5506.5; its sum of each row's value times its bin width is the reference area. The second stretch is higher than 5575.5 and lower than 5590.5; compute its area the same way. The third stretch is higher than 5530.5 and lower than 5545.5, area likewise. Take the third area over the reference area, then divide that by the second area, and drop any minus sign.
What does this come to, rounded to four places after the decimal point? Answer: 0.0055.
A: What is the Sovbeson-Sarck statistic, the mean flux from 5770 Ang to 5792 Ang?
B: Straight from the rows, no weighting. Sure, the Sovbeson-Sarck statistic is 13.0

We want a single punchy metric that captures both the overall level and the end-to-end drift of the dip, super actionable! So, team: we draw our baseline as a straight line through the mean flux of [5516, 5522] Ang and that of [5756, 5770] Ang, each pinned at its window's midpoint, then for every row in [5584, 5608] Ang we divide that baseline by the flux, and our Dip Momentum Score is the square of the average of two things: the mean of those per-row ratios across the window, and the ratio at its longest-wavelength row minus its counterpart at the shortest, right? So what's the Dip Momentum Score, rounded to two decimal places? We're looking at 0.25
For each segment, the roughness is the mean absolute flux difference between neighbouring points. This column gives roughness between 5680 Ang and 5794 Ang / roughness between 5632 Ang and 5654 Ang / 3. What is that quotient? 0.27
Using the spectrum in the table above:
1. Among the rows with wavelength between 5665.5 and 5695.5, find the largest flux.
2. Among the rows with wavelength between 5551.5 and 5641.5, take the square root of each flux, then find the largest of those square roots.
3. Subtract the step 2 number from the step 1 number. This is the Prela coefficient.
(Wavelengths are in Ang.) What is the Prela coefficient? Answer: 9.9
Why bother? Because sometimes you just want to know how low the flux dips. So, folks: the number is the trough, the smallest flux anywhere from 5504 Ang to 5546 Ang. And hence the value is 10.6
